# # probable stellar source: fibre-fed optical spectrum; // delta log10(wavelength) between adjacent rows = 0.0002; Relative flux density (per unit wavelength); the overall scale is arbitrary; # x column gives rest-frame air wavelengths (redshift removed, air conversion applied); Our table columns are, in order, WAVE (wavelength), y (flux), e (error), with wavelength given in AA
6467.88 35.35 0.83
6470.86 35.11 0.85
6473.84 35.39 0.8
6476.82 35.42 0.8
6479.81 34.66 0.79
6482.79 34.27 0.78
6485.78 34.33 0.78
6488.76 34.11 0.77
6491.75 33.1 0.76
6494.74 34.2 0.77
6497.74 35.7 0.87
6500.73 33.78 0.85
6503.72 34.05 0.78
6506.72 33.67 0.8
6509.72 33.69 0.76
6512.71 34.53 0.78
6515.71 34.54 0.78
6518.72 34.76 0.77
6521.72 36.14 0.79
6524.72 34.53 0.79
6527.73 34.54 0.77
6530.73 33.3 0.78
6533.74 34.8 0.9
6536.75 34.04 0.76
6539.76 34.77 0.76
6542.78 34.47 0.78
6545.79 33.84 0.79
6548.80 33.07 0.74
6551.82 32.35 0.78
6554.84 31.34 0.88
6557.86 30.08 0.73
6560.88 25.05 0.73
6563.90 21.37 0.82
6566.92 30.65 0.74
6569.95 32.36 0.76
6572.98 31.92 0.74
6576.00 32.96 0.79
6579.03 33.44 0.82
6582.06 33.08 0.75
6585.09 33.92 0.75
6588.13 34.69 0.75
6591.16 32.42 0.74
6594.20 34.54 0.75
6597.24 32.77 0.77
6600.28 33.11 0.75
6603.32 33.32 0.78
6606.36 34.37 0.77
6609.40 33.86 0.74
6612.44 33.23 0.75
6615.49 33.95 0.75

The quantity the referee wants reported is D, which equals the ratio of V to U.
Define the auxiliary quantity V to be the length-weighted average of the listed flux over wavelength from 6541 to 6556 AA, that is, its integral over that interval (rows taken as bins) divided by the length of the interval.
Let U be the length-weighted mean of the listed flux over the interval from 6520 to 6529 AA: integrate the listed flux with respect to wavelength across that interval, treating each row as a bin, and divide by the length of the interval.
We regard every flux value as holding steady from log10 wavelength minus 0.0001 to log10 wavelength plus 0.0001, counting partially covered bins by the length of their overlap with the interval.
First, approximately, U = 35.1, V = 33.1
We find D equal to 0.94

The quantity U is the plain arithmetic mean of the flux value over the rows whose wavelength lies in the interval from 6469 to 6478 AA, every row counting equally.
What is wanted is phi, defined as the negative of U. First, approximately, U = 35.3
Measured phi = -35.3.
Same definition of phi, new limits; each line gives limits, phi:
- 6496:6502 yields -34.7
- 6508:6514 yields -34.1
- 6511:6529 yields -34.8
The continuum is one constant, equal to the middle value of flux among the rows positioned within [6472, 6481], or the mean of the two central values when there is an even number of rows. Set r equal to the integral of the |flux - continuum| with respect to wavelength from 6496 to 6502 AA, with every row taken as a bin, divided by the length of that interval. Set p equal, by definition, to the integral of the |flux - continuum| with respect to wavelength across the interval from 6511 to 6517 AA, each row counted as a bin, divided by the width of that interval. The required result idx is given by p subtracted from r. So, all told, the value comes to 0.1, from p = 0.89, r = 0.9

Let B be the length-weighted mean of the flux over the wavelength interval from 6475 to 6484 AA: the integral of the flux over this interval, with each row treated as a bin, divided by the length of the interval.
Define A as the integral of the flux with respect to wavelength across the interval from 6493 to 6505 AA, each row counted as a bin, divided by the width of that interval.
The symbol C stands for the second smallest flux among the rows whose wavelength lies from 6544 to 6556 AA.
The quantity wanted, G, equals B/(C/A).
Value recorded 37.0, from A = 34.4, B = 34.8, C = 32.35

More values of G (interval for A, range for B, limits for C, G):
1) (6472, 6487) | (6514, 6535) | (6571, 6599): 37.2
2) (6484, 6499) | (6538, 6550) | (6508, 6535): 34.6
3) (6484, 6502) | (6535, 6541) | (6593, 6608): 35.5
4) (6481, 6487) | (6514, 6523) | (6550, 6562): 40.0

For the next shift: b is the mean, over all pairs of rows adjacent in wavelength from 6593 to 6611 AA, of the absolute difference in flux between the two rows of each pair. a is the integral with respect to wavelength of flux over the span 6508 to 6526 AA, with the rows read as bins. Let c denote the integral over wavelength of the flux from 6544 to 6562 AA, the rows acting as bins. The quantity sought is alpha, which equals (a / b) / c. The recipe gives 1.4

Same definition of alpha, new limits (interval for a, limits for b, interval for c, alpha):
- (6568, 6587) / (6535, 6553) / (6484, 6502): 1.6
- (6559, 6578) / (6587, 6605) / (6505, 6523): 0.7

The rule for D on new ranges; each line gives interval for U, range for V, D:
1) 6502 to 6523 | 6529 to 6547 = 0.99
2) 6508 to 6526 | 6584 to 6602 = 0.97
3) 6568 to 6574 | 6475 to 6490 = 1.08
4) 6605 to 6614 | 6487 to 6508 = 1.01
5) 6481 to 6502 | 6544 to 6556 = 0.96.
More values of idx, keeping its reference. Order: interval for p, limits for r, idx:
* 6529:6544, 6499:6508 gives 0.4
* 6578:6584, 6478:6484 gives -1.2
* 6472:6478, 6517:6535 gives 0.9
